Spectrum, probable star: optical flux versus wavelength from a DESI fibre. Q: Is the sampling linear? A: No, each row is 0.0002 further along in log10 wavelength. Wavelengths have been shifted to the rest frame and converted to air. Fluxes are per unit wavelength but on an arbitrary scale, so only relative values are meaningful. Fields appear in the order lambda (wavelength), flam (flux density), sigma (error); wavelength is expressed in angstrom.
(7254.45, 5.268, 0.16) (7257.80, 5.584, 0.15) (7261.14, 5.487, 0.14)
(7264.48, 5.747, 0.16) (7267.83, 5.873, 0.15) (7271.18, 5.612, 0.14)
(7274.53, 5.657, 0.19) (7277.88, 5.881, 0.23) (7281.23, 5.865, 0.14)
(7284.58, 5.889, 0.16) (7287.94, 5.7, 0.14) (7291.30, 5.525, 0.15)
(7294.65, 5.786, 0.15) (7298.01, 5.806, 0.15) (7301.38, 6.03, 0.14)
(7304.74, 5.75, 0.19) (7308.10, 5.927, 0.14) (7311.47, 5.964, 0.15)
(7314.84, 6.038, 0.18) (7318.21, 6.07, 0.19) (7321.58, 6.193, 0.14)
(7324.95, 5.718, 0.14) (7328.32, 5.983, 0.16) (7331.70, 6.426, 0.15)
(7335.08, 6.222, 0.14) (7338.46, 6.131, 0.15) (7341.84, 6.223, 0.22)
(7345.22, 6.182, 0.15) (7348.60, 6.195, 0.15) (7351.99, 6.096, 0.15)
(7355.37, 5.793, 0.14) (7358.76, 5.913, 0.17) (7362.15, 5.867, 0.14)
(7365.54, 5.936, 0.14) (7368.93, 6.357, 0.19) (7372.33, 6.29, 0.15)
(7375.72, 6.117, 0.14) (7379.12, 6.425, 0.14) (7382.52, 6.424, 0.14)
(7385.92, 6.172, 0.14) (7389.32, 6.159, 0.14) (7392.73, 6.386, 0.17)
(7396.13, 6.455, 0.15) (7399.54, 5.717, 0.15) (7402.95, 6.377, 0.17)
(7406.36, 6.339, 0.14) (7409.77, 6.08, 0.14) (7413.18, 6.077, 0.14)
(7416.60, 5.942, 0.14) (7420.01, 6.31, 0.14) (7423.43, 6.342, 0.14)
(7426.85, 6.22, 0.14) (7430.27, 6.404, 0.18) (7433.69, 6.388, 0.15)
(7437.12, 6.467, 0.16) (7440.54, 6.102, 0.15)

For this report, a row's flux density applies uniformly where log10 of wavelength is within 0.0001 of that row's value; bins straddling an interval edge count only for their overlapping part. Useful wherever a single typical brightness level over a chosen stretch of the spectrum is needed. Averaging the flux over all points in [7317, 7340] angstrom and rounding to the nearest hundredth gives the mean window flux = 6.11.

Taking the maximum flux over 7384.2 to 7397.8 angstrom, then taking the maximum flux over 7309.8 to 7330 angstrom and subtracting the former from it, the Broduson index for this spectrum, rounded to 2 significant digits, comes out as -0.26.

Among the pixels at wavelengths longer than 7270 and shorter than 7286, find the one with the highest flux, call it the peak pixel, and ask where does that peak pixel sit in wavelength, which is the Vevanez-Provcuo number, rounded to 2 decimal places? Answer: 7284.58 angstrom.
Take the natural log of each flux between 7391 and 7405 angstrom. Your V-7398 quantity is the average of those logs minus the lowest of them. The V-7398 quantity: 0.085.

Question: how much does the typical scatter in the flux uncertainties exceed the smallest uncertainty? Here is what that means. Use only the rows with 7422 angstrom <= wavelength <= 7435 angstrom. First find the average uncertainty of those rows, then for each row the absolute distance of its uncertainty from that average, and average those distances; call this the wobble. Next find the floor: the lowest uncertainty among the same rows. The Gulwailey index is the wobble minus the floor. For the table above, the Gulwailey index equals -0.126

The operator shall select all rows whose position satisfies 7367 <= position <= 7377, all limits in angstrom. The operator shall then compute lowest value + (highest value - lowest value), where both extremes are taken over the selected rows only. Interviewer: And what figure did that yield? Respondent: 6.36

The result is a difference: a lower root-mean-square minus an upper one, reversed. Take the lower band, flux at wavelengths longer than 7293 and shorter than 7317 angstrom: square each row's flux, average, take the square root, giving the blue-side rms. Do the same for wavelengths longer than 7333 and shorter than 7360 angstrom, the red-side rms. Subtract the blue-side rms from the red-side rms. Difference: 0.20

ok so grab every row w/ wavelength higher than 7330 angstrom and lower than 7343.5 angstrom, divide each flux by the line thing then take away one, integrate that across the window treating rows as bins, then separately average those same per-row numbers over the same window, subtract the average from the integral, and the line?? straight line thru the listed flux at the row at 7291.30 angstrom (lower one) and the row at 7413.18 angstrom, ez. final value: 1.1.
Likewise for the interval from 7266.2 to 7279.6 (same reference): 0.7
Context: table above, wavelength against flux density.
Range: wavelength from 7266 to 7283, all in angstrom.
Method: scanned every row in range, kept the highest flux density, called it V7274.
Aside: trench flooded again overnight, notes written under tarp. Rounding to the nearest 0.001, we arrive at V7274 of 5.881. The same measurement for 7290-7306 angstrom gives 6.030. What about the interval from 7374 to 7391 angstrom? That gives 6.425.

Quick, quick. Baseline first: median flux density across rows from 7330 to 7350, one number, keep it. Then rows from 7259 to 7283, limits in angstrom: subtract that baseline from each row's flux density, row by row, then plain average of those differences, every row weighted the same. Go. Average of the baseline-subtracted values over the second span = -0.48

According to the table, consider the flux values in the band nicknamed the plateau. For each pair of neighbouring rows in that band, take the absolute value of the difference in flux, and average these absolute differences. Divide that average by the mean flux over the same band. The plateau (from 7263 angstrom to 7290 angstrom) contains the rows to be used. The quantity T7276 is 0.022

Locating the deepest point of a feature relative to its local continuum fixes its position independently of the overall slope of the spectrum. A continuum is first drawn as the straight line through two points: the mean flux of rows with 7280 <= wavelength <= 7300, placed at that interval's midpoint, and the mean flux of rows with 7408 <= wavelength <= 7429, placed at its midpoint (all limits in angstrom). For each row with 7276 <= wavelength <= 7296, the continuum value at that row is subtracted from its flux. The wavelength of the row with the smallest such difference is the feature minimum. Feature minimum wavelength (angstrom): 7291.30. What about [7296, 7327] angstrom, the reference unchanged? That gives 7324.95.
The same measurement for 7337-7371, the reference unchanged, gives 7355.37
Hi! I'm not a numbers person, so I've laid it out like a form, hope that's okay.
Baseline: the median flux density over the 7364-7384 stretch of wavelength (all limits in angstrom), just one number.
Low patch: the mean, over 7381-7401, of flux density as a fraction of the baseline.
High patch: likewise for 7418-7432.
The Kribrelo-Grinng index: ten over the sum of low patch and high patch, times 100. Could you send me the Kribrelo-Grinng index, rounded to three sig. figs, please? 504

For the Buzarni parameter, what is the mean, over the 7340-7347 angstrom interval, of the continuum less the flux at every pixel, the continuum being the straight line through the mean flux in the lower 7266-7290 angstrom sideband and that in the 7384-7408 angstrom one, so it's -0.17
